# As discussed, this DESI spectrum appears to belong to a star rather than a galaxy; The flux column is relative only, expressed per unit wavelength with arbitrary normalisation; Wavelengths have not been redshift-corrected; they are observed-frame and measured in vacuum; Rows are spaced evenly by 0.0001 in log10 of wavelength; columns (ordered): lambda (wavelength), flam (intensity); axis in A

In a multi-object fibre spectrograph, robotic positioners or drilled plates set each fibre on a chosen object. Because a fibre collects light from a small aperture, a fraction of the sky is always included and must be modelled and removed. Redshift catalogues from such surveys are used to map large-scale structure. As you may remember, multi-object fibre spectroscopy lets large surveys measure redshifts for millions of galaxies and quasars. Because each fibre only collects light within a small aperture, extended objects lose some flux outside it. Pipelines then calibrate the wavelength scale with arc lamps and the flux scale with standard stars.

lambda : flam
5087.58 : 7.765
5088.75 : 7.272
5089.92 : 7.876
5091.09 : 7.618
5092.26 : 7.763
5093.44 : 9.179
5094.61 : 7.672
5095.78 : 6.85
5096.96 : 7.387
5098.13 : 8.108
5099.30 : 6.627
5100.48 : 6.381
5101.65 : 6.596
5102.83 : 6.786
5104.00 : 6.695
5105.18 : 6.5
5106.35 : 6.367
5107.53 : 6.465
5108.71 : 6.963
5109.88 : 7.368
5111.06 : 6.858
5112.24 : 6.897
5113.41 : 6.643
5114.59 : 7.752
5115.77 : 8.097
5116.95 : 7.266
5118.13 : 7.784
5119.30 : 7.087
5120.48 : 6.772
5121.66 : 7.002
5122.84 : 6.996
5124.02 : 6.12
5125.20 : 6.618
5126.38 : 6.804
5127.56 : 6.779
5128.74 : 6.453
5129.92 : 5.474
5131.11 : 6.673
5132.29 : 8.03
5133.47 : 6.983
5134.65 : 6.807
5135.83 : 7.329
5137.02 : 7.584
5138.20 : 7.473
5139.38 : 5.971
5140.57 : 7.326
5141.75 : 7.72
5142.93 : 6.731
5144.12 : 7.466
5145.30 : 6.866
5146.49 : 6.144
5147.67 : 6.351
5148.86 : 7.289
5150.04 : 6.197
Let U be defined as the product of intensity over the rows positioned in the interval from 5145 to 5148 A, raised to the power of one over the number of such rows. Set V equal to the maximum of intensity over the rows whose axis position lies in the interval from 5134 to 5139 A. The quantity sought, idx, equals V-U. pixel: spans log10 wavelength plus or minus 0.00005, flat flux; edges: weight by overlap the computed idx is 1.14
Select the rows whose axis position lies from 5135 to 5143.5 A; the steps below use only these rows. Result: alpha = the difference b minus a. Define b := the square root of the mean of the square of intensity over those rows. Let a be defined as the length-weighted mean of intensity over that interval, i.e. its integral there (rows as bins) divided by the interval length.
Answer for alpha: 0.029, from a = 7.16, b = 7.18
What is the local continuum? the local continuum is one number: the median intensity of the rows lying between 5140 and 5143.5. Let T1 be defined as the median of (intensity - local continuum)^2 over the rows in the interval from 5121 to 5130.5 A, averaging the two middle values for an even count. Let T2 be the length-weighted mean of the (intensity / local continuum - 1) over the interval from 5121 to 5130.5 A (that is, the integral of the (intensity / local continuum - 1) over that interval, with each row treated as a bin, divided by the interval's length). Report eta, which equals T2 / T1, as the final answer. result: -0.27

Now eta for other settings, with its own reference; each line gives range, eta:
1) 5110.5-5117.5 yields -0.05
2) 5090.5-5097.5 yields 0.37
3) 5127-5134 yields -0.18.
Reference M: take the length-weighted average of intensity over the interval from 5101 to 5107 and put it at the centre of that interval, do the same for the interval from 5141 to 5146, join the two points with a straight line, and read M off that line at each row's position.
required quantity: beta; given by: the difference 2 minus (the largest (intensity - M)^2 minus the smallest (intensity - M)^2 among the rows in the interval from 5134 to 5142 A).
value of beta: 0.7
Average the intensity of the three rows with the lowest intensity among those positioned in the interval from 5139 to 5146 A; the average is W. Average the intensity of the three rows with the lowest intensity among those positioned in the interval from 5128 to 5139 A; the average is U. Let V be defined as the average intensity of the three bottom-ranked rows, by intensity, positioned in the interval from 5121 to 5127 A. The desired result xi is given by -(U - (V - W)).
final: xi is -6.2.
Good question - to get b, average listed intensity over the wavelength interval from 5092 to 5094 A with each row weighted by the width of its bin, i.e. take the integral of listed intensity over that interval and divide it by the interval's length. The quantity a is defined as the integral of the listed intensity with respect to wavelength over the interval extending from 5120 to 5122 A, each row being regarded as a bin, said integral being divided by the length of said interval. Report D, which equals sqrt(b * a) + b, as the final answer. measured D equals 16.2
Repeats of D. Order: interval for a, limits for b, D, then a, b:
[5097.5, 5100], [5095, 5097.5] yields 14.4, 7.3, 7.1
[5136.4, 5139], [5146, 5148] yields 13.1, 7.4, 6.3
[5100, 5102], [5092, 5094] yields 16.0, 6.5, 8.5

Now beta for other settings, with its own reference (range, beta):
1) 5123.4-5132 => -0.2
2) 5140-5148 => 0.9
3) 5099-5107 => 1.9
